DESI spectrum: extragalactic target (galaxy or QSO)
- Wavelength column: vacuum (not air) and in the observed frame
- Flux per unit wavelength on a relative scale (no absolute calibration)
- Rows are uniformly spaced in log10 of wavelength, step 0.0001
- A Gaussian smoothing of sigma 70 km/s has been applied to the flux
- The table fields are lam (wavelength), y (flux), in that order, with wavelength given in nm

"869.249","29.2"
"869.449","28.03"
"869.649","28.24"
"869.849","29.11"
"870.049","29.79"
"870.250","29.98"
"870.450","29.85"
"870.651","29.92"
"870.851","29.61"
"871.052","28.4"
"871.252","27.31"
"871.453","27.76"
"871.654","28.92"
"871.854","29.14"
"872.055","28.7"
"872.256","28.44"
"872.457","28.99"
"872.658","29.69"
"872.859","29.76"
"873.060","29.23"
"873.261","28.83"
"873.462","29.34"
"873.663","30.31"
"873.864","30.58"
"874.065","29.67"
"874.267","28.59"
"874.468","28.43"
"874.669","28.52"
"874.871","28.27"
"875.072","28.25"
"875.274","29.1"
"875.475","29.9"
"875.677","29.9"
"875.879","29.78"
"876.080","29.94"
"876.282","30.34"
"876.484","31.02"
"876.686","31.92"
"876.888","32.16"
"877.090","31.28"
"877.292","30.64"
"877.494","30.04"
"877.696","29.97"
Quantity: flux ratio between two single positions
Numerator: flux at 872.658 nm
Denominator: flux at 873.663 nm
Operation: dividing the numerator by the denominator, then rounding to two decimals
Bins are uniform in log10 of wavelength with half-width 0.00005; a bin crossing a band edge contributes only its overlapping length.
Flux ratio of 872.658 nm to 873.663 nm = 0.98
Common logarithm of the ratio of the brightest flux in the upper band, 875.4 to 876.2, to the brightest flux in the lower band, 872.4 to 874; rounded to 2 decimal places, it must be -0.01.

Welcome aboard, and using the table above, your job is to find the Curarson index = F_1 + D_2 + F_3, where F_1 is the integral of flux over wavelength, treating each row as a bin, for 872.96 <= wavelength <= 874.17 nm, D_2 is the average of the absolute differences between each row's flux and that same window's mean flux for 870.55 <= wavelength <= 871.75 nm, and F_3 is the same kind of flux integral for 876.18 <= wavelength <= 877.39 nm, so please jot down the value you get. 74.5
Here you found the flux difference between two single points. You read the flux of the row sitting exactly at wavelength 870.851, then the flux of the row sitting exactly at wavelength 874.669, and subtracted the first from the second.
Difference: -1.1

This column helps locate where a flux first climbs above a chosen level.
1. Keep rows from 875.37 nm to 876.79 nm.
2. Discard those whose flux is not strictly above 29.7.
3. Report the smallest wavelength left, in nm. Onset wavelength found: 875.475 nm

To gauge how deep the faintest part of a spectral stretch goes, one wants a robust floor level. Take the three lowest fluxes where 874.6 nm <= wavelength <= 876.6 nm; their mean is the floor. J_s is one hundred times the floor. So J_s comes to 2835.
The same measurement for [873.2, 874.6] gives 2862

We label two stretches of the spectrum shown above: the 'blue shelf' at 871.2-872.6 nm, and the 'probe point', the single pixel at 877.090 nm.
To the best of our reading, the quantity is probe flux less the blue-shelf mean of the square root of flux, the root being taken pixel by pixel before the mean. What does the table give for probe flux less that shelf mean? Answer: 25.9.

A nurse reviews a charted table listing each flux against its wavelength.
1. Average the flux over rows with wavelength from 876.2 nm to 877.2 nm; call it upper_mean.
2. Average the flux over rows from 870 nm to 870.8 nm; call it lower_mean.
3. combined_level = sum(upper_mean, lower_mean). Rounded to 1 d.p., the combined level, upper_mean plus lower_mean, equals 61.2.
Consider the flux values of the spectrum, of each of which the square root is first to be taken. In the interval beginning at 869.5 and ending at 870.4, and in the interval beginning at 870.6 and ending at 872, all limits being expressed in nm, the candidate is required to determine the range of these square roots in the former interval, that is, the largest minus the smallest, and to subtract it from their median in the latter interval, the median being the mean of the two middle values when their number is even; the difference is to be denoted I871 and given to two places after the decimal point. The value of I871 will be 5.22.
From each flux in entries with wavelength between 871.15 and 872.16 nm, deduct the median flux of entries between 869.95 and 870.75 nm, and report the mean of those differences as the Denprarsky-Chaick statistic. -1.52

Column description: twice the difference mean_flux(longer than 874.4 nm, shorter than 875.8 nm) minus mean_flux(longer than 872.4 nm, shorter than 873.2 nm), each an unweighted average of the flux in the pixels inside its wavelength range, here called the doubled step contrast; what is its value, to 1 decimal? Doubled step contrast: -1.0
